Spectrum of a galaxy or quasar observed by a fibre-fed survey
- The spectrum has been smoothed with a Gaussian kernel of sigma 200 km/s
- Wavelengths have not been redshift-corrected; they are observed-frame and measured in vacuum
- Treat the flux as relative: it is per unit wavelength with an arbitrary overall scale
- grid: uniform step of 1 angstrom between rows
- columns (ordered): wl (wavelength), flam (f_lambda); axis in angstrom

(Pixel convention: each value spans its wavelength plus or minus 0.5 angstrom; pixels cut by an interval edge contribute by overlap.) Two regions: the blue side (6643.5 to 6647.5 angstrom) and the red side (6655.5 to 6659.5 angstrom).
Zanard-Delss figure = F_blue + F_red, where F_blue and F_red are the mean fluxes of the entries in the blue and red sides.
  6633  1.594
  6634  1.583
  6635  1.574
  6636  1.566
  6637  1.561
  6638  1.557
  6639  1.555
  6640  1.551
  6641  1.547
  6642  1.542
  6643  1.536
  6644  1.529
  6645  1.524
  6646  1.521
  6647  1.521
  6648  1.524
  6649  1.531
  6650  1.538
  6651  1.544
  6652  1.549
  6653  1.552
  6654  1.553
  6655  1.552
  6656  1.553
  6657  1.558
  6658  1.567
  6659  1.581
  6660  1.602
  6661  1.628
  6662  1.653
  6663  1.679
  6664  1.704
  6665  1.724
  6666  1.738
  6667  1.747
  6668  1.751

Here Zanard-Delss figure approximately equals 3.09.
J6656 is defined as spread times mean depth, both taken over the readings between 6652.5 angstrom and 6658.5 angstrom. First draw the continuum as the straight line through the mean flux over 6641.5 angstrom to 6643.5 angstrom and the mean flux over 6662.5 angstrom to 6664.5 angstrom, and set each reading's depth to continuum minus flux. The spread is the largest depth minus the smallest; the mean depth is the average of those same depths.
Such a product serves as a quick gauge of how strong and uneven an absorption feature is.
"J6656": 0.0018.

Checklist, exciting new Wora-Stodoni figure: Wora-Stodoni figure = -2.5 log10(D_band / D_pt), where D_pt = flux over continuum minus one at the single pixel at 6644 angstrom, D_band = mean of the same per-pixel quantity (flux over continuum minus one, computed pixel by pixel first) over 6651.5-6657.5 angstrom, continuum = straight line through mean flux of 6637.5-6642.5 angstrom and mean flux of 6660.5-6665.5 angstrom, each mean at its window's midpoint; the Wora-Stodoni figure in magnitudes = -0.6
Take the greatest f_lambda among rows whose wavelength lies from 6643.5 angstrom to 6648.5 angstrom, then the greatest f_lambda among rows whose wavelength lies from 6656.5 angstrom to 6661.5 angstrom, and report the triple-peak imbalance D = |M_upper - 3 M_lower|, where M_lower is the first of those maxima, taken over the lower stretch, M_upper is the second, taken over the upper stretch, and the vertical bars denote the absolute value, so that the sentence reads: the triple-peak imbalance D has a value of 2.96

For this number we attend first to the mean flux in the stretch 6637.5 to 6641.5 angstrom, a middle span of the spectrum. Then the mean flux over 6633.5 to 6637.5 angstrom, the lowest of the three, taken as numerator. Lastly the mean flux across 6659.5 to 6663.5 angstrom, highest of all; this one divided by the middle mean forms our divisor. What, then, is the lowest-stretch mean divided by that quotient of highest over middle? 1.49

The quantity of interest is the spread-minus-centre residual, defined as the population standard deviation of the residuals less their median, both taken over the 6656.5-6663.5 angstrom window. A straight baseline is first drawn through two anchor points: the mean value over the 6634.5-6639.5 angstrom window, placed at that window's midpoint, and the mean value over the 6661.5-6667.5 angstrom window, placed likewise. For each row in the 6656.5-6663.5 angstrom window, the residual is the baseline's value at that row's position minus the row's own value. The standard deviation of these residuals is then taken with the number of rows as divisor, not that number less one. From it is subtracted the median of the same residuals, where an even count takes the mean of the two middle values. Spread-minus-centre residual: -0.05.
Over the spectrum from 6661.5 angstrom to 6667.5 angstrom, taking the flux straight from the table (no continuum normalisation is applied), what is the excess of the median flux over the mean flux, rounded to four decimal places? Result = 0.0065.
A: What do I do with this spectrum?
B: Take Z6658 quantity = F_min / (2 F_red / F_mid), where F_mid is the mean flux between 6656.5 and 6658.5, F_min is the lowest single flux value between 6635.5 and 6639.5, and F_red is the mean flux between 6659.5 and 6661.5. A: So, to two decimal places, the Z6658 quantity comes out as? 0.75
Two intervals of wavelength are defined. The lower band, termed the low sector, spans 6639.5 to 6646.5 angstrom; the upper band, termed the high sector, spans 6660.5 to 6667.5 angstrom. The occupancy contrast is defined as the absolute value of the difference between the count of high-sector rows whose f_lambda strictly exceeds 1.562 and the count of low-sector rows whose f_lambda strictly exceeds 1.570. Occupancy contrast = 7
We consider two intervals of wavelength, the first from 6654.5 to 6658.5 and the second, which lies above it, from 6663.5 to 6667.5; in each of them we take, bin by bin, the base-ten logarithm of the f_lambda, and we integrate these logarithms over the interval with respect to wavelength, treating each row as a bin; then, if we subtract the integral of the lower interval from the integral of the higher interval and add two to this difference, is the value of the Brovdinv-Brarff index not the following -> 2.18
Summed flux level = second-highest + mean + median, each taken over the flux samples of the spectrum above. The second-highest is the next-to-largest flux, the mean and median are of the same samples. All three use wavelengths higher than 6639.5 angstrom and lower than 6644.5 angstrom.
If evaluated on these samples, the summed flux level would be 4.63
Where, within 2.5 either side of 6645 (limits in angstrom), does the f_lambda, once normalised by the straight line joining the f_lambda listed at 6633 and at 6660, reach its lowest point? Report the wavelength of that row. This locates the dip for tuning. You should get 6647 angstrom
